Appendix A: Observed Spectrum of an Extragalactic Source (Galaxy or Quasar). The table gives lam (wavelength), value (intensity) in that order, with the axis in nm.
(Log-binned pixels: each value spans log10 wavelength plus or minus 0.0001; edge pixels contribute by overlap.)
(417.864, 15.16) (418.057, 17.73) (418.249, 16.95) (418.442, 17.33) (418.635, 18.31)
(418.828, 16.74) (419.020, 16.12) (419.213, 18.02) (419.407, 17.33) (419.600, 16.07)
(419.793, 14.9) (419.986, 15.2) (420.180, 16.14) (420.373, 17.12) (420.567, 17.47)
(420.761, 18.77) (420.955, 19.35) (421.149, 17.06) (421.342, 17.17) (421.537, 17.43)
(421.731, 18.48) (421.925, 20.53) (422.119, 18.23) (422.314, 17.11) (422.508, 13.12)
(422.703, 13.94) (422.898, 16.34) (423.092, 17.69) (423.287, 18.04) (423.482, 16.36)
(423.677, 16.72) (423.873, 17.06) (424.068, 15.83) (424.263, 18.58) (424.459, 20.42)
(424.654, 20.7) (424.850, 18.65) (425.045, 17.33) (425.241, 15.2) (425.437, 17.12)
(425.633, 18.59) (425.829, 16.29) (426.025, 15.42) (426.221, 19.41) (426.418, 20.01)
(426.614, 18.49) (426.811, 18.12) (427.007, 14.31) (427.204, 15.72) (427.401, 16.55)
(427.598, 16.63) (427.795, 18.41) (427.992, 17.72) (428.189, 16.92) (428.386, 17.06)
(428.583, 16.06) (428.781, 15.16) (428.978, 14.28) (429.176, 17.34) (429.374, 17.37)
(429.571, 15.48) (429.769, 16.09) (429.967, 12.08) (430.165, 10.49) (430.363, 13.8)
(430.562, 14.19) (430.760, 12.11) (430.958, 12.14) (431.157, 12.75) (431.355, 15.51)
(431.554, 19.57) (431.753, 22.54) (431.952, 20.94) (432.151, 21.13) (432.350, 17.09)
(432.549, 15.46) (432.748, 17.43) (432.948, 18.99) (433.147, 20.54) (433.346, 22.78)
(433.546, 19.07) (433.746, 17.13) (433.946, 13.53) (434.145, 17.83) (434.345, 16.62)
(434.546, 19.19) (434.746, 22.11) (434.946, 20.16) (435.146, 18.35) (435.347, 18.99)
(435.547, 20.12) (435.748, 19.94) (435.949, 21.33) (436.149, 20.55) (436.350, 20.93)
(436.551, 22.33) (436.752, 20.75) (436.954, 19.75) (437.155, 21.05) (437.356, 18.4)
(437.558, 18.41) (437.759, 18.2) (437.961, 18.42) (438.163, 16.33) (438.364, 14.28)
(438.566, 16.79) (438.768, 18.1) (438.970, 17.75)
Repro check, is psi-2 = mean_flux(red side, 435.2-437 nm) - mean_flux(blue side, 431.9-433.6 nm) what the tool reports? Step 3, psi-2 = 1.25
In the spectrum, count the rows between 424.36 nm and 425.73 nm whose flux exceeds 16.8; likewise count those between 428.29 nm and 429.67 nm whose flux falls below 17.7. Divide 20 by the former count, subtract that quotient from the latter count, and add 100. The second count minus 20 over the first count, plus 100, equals 104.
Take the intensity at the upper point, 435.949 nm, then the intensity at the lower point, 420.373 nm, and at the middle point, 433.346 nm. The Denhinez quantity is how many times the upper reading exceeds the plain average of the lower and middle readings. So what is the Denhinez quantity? 1.07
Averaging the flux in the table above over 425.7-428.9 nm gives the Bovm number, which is 17.0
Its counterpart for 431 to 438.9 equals 18.8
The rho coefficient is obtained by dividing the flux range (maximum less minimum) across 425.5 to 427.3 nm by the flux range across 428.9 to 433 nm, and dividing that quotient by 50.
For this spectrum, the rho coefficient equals 0.0095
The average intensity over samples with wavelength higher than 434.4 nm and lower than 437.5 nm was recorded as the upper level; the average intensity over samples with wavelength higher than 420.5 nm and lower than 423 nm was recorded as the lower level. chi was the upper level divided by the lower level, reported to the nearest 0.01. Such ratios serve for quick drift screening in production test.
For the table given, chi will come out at 1.17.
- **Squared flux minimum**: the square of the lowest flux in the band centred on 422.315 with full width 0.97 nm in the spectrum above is 172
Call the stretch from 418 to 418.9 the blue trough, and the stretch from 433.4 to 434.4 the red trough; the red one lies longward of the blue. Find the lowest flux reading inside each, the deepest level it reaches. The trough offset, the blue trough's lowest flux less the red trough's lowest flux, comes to 3.2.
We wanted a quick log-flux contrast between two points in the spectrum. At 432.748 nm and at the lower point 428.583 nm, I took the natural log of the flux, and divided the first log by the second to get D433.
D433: 1.03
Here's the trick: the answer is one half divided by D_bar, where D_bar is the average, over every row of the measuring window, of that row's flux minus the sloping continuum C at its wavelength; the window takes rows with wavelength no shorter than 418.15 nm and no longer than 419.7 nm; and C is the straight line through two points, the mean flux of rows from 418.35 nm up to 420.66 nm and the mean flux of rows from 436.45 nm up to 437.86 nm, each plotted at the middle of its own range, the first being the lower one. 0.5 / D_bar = 1.0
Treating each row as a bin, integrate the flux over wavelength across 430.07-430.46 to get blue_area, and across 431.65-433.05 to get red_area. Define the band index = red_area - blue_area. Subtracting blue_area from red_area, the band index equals 22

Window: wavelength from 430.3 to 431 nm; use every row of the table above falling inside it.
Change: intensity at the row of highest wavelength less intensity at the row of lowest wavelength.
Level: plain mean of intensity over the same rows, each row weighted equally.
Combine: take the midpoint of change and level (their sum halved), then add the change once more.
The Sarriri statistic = 4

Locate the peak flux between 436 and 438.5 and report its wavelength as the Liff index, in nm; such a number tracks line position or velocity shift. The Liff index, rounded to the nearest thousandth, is 436.551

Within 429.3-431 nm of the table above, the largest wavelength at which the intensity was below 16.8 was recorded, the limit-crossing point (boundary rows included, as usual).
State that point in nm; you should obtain 430.958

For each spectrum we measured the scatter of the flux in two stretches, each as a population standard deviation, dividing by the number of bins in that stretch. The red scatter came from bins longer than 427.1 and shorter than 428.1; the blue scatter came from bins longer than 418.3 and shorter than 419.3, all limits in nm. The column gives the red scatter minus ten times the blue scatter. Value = -7.1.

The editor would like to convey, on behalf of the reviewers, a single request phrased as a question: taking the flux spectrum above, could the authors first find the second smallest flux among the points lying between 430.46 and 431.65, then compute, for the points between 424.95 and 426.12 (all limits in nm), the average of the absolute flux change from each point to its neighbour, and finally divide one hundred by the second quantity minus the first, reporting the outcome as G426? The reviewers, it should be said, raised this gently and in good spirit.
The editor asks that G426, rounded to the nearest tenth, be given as -9.6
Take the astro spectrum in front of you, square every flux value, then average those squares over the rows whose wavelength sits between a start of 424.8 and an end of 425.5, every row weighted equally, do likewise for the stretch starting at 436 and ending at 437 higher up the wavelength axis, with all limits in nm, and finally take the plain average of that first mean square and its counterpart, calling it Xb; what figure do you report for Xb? 364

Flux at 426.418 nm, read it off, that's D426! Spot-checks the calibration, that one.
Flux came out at 20.01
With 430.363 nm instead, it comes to 13.8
